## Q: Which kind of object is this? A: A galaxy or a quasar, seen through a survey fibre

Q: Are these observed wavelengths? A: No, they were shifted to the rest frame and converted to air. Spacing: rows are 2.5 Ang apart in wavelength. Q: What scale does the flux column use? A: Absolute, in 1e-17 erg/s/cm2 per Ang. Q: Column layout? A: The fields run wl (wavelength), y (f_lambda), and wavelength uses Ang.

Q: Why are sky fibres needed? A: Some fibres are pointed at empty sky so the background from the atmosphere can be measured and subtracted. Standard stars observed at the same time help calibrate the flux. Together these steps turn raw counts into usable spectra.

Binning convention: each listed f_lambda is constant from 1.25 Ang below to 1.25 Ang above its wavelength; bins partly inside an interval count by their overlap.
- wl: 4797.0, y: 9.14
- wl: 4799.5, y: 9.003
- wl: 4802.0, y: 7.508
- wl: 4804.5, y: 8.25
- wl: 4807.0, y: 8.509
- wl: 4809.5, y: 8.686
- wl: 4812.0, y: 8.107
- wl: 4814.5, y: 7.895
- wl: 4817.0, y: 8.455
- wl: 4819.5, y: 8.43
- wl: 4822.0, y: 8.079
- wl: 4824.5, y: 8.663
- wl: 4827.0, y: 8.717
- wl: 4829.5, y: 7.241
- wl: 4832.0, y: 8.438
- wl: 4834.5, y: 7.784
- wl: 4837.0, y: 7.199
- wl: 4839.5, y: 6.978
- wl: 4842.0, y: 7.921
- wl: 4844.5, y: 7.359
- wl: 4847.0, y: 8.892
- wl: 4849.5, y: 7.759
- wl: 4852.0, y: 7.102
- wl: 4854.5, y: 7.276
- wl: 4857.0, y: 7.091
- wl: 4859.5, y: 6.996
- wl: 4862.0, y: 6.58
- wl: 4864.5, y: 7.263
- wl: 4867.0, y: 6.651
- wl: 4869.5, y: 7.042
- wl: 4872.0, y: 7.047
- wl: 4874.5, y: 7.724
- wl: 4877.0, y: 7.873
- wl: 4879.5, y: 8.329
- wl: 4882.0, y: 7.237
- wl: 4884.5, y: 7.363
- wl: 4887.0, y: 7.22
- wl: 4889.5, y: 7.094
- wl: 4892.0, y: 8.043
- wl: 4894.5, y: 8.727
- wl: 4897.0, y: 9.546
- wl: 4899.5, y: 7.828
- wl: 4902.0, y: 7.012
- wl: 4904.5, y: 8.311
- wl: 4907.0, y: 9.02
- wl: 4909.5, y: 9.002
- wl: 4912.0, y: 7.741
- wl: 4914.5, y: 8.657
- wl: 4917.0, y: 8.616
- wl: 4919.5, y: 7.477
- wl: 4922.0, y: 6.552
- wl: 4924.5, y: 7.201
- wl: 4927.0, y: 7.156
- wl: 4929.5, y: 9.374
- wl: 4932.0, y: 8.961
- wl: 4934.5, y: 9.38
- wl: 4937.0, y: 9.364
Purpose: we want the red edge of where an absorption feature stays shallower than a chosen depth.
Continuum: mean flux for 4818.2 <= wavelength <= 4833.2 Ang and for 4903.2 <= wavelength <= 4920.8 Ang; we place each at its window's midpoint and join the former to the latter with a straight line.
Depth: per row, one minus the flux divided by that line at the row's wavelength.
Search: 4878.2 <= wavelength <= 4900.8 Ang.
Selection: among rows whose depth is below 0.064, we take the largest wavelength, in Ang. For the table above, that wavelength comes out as 4897.0 Ang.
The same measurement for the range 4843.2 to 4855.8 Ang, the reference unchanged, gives 4847.0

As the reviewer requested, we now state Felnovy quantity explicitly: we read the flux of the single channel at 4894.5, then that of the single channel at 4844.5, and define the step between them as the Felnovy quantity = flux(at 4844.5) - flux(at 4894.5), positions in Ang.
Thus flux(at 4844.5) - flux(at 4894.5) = -1.4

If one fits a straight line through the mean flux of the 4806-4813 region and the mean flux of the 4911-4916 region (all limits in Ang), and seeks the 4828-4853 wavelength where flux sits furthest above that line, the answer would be 4847.0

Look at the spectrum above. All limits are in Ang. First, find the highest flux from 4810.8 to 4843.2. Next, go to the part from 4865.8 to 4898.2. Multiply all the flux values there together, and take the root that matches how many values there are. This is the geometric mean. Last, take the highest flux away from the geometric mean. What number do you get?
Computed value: -1.1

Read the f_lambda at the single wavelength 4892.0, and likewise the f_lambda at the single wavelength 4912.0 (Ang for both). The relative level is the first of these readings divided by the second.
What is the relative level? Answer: 1.04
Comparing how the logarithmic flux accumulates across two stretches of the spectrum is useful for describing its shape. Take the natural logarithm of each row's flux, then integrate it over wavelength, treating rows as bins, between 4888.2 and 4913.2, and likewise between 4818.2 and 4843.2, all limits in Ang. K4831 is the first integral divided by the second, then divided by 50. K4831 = 0.0203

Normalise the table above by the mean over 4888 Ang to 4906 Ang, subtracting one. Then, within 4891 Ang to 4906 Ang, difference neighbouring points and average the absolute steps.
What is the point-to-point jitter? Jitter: 0.13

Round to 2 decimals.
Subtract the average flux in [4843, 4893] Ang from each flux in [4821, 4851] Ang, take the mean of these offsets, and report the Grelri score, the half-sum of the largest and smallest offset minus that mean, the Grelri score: 0.02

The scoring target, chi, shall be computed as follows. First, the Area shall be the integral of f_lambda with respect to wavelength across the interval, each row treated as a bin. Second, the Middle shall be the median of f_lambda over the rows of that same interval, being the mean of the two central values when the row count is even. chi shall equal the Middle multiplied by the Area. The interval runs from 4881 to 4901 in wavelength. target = 1197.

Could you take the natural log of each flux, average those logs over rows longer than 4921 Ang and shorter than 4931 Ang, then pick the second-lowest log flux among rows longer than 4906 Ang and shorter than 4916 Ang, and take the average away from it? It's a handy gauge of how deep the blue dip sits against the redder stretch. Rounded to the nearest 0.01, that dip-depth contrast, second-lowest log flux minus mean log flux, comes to 0.14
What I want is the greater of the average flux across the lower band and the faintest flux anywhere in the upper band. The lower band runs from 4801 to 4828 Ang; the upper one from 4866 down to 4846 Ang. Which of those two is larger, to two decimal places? 8.30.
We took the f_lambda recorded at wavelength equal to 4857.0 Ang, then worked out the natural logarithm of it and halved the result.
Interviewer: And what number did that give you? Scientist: 0.98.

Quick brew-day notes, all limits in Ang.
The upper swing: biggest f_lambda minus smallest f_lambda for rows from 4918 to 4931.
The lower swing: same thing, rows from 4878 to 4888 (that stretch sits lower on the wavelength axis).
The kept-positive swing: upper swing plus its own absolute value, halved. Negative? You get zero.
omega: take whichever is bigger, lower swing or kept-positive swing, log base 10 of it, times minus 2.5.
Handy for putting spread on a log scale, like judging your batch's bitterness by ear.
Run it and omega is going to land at -1.13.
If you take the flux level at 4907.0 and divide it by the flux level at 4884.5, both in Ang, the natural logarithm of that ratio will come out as 0.20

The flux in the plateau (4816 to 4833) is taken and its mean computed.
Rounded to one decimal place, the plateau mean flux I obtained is 8.3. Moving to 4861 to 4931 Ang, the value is 7.8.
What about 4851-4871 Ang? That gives 7.0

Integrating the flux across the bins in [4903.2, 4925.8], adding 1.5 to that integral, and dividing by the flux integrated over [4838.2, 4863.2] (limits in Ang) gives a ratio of 0.99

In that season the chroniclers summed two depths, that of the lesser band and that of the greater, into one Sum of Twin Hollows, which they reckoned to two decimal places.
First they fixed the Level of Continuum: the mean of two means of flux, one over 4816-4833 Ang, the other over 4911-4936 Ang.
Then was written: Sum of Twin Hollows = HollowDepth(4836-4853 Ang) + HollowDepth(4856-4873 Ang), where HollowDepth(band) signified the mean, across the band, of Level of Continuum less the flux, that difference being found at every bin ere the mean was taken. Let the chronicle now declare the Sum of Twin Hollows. 1.85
